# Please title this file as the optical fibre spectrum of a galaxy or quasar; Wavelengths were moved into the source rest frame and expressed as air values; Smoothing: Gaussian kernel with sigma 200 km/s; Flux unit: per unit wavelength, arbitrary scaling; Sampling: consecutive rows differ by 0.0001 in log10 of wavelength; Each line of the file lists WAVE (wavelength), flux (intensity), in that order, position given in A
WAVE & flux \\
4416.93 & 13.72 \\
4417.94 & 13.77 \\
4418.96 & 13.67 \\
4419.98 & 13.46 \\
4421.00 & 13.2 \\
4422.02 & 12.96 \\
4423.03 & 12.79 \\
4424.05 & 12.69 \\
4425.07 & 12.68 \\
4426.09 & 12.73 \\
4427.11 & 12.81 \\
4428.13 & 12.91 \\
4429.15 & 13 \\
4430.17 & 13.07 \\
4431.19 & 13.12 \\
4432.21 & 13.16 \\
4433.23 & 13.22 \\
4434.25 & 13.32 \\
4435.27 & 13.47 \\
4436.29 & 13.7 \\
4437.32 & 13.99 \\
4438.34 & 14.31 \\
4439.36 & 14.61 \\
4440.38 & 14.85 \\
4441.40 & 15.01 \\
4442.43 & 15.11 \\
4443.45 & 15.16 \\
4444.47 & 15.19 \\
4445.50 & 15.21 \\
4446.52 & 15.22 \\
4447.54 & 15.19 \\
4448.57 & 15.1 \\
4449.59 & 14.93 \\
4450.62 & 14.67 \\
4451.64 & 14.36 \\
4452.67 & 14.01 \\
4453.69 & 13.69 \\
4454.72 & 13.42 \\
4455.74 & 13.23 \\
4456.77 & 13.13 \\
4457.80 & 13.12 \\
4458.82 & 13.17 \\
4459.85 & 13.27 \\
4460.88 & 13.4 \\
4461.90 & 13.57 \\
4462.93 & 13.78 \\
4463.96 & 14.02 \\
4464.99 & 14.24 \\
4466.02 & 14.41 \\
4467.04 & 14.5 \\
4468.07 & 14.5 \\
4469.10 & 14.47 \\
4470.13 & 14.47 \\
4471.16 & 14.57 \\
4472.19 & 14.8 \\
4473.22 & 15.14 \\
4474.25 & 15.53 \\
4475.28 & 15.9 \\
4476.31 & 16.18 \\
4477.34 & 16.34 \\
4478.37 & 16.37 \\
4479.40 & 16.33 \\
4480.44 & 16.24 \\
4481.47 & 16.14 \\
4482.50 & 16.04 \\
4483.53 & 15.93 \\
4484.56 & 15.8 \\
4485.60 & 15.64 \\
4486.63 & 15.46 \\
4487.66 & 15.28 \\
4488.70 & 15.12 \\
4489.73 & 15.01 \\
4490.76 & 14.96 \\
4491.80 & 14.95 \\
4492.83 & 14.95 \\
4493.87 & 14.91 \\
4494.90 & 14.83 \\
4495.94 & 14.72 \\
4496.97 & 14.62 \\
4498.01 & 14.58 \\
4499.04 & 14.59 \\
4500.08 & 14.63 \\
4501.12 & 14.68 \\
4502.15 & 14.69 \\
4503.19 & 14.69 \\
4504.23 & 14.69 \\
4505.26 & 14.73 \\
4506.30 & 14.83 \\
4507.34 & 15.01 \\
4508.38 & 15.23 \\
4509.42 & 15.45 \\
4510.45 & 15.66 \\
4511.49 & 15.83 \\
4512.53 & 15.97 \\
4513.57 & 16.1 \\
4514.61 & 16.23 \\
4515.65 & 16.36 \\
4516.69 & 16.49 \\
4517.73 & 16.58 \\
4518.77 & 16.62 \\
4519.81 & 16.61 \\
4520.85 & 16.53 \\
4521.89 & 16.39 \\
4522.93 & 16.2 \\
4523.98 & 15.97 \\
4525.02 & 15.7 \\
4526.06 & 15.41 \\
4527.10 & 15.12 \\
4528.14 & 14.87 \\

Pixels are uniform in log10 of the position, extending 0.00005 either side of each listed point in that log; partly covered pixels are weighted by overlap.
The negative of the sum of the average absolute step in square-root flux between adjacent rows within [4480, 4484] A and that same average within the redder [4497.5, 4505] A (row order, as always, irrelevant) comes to -0.0153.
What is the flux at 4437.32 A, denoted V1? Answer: 13.99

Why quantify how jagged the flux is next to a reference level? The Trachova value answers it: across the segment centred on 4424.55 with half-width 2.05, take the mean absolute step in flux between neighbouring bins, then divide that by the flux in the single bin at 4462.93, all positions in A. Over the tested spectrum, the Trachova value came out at 0.0039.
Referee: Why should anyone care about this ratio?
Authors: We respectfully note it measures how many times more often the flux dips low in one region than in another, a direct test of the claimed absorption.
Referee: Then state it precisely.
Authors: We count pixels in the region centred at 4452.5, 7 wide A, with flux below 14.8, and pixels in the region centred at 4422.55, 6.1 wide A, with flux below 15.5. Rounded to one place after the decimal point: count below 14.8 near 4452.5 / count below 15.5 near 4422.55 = 1.0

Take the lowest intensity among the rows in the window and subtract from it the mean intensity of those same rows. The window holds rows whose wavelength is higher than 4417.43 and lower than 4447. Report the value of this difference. -1.1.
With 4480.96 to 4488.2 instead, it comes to -0.5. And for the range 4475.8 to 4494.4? -0.7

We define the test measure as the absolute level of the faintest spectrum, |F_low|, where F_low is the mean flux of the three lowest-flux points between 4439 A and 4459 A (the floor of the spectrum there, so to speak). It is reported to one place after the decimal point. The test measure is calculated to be 13.1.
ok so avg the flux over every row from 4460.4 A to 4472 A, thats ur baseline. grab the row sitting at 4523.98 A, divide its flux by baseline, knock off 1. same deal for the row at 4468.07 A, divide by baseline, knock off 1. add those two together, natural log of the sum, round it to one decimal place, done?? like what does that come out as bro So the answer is -1.9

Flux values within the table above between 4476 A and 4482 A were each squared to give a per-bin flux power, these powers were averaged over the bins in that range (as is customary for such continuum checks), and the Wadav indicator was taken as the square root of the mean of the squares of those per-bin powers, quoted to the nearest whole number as 265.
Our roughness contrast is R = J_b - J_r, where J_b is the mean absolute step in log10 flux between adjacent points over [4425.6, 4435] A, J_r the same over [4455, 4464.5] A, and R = -0.0016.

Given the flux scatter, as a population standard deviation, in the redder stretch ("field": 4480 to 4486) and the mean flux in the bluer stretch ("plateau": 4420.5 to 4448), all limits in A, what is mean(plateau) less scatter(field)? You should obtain 13.6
